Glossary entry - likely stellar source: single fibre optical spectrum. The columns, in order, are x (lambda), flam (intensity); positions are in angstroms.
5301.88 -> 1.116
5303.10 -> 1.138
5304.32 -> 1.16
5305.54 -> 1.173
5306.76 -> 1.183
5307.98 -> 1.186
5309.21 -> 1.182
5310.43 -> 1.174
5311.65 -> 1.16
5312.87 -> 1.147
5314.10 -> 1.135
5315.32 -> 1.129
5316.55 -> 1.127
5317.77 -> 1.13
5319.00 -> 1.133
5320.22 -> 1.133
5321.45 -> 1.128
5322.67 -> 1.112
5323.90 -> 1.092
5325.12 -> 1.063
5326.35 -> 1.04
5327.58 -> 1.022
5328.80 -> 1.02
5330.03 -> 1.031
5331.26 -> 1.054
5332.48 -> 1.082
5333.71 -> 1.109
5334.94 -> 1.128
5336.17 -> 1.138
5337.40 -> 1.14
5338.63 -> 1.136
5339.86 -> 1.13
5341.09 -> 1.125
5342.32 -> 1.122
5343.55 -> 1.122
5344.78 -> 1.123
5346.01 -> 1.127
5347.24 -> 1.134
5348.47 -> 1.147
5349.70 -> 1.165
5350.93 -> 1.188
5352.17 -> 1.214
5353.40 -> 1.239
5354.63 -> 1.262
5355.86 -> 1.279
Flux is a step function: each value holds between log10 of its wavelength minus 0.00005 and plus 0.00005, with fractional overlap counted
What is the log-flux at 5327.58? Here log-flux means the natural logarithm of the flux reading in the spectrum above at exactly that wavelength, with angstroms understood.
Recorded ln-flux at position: 0.022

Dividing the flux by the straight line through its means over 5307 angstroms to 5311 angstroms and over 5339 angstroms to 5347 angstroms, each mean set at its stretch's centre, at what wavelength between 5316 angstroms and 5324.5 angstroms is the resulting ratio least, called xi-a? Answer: 5323.90 angstroms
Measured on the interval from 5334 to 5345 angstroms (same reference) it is 5334.94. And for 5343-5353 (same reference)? 5343.55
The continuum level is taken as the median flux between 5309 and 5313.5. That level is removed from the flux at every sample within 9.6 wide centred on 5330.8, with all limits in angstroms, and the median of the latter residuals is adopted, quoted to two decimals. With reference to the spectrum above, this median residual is -0.12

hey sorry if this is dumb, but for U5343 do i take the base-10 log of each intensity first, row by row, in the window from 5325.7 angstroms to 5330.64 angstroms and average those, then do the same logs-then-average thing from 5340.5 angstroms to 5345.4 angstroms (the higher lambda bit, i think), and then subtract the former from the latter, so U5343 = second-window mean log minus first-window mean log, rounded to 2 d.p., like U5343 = 0.04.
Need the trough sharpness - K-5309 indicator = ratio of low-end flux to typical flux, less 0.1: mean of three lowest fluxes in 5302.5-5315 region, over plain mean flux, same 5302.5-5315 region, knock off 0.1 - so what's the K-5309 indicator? 0.880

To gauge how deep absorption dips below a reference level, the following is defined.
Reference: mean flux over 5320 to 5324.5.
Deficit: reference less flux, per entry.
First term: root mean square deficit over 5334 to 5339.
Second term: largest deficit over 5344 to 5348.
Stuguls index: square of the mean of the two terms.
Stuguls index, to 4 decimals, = 0.0000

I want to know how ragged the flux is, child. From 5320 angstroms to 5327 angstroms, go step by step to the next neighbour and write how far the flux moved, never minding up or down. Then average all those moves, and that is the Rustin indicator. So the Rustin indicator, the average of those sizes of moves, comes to 0.019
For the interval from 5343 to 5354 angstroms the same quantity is 0.015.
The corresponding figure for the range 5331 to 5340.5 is 0.014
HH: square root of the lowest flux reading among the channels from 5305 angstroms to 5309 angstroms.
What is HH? 1.08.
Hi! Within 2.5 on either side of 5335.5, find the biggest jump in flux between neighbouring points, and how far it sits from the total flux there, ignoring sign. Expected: 4.50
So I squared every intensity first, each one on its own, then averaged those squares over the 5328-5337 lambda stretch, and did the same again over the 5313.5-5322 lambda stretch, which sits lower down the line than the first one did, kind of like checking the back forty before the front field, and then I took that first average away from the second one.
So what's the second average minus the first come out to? 0.11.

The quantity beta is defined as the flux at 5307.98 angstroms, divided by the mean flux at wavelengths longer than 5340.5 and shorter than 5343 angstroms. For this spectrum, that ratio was 1.06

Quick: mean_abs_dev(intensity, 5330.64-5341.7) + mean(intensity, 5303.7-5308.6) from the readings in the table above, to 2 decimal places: 1.20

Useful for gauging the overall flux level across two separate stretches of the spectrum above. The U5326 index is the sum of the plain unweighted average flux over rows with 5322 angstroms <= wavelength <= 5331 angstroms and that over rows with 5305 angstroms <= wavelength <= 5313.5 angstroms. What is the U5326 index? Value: 2.23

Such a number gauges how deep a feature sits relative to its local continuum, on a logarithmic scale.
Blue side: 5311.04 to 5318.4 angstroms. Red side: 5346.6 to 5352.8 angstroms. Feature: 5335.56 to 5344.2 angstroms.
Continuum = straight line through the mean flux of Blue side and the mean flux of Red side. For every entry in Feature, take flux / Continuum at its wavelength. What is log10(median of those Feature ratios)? -0.012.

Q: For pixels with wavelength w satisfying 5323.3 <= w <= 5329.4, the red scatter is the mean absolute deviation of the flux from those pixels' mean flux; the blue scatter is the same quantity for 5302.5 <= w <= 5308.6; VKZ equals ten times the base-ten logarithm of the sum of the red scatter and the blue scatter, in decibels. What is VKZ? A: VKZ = -14.1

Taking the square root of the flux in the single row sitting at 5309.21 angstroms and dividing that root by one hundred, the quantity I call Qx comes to 0.0109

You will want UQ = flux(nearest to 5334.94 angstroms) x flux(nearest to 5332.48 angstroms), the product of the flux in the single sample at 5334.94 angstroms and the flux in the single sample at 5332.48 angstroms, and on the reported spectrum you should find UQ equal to 1.22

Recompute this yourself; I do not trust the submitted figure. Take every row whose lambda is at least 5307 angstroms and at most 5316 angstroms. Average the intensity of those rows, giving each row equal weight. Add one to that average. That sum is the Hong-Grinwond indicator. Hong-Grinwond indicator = 2.16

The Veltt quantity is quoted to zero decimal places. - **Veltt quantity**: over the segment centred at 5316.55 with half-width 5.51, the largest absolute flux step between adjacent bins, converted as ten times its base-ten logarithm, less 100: -119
